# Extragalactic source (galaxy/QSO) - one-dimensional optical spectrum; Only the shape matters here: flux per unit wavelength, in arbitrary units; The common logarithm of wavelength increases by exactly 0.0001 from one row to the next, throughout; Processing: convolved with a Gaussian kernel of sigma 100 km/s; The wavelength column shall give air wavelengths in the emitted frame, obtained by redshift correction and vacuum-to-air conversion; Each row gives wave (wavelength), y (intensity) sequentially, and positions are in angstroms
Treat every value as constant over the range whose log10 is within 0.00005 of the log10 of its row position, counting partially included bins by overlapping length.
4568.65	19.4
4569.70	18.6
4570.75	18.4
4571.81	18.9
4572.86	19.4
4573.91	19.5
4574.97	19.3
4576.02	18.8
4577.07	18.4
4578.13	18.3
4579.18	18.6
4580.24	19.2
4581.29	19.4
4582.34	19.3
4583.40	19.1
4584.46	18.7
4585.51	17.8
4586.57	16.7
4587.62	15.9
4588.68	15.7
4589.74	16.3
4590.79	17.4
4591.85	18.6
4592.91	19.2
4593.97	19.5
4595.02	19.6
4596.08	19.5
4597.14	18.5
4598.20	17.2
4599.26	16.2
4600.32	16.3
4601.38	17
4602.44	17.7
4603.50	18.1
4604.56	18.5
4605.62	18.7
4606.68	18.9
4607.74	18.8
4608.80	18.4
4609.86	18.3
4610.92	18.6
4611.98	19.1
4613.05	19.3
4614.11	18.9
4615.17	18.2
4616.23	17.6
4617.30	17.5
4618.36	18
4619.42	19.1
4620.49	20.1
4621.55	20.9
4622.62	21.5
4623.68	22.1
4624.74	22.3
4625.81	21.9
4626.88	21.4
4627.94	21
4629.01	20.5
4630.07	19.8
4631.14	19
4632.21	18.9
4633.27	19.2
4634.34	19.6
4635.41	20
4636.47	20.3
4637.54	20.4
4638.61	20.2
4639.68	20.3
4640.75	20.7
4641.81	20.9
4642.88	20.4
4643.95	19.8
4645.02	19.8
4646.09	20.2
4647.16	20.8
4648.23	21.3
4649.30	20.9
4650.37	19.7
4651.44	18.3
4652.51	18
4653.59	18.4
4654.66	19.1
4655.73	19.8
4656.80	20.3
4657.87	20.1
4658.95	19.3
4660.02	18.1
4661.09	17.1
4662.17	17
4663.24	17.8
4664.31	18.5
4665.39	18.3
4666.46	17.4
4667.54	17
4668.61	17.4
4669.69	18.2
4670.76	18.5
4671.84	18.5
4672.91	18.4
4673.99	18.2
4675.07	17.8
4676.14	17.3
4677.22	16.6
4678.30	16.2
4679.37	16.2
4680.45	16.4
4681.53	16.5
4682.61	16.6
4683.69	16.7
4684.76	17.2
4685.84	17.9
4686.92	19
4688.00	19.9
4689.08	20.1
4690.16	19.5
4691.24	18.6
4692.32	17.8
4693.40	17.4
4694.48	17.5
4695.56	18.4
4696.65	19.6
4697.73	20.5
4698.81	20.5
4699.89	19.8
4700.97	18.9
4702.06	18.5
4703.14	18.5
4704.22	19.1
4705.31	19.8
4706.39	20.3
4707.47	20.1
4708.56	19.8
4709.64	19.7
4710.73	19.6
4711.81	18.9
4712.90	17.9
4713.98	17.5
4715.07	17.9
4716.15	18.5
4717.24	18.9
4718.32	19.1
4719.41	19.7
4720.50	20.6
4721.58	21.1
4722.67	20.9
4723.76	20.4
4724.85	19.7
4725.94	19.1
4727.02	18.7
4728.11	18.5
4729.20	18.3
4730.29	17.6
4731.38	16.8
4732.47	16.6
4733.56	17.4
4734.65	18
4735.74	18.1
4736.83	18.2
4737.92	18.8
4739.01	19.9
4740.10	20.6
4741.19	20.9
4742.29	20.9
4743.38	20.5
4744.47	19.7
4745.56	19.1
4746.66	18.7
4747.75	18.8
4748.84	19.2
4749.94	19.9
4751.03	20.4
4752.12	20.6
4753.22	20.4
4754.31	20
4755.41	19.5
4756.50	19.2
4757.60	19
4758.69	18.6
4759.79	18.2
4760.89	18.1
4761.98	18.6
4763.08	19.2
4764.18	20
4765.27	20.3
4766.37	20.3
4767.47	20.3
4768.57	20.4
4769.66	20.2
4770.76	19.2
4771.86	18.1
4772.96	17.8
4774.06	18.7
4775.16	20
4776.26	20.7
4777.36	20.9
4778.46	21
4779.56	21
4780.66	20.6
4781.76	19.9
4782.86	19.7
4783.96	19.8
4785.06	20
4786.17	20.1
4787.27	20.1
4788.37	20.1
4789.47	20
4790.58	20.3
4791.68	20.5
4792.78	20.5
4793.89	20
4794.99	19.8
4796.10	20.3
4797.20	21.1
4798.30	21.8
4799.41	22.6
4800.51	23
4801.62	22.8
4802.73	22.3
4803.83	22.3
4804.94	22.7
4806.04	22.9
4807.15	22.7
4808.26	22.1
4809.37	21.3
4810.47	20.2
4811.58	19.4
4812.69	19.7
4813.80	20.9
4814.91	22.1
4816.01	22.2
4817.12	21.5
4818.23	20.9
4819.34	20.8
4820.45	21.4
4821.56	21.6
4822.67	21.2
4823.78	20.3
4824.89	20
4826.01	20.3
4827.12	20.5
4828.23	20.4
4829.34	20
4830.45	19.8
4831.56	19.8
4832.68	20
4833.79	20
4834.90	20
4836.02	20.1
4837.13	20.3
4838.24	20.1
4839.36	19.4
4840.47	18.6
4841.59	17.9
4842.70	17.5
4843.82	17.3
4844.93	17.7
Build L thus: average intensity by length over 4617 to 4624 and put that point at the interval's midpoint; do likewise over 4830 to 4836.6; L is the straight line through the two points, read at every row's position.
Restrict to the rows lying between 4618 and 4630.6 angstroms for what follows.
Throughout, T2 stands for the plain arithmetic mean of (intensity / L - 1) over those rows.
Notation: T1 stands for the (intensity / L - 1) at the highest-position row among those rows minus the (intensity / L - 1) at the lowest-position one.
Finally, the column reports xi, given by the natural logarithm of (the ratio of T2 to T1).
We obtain -0.8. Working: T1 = 0.09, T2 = 0.04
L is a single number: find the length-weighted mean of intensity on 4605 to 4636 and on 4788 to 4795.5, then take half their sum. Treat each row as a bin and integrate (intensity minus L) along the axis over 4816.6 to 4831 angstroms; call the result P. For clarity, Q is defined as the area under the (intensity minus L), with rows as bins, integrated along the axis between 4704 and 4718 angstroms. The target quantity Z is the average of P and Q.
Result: 0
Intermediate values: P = 11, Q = -11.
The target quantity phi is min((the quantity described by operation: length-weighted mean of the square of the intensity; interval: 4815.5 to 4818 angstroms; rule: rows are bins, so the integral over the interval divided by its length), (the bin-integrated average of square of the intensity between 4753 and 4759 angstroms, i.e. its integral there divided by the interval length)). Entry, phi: 378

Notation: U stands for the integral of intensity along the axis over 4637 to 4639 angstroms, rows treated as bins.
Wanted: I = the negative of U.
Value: -41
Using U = 41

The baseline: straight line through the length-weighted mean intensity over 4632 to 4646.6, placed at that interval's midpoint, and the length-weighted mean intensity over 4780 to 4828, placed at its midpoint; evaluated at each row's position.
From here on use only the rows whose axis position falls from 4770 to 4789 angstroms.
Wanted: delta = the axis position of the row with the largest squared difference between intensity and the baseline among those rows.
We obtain 4772.96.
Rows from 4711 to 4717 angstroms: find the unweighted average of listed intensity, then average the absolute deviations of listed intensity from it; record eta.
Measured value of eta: 0.4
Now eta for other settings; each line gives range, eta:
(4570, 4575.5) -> 0.4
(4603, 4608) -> 0.2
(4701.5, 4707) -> 0.6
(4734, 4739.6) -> 0.6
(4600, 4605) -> 0.7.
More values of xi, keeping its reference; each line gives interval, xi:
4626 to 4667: -2.4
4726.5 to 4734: 0.5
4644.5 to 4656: 4.8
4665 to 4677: 0.7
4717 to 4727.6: -0.6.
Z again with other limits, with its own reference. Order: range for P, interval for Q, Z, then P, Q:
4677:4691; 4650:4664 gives -24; -31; -17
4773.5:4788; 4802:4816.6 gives 15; 5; 25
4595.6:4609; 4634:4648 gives -10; -26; 6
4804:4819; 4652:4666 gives 3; 24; -18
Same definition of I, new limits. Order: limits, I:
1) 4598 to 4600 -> -33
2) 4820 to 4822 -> -43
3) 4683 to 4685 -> -34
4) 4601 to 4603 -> -35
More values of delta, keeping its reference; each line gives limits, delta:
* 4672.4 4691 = 4679.37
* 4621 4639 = 4624.74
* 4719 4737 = 4732.47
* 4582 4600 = 4588.68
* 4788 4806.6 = 4800.51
